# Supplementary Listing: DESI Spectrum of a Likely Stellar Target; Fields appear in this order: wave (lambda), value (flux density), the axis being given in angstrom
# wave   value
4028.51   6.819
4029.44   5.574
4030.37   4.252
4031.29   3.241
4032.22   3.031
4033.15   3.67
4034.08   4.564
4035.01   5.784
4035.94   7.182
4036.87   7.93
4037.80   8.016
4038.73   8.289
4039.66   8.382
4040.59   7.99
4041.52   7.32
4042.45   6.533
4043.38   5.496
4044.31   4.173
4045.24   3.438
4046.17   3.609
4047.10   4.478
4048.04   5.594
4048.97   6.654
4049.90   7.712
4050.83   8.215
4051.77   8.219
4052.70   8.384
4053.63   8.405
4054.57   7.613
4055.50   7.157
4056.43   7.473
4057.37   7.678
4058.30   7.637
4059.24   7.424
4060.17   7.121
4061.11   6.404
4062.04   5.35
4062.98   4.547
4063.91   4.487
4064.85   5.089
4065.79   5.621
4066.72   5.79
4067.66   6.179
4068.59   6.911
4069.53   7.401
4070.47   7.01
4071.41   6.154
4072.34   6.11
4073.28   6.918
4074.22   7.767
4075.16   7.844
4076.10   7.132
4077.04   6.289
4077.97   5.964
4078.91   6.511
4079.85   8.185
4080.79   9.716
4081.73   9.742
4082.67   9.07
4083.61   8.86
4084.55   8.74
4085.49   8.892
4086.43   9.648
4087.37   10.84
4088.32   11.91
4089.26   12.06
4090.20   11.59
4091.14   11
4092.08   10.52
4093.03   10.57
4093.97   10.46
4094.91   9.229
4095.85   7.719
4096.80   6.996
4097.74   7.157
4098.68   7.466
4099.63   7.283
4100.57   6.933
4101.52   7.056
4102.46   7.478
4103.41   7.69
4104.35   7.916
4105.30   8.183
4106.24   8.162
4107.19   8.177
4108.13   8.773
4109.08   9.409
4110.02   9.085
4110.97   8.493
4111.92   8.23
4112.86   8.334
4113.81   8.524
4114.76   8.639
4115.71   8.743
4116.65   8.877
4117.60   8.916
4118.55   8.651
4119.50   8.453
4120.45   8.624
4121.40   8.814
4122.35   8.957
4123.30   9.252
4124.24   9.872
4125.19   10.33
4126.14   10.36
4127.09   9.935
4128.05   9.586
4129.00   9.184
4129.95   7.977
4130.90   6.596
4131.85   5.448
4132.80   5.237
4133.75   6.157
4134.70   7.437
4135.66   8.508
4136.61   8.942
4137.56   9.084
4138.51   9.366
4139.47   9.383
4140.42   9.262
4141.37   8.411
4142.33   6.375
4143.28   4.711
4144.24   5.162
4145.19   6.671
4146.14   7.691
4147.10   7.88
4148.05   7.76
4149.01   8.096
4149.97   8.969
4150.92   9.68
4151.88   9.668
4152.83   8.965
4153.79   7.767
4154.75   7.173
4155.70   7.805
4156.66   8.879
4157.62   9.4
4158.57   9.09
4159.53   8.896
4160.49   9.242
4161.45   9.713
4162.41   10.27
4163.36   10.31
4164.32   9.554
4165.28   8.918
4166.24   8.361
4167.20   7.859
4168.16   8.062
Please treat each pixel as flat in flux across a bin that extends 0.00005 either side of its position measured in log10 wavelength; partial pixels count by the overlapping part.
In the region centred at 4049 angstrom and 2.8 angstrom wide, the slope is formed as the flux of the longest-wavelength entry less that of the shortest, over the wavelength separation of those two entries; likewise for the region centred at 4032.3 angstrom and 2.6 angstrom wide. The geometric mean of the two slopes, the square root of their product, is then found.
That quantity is 0.51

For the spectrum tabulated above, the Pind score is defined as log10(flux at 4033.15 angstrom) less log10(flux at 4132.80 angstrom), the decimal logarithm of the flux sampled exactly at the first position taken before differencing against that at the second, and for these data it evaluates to -0.15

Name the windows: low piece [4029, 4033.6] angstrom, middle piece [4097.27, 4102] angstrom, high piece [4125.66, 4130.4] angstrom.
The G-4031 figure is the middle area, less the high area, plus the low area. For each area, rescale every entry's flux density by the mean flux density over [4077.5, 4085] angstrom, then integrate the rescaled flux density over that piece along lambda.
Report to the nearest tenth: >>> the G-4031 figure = 0.9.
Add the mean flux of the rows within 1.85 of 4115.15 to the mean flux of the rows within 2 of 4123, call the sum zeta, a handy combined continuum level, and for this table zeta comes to 18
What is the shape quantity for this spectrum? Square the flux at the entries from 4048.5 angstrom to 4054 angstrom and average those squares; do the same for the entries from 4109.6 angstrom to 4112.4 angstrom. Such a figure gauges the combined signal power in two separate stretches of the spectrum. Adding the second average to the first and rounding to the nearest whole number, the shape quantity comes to 137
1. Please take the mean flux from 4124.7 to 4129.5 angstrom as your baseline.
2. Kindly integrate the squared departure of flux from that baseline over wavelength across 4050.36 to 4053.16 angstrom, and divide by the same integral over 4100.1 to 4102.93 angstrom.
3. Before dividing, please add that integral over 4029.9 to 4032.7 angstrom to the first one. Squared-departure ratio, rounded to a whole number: 6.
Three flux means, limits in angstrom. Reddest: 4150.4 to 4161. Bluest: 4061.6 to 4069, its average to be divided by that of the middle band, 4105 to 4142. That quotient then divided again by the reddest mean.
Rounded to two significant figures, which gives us 0.073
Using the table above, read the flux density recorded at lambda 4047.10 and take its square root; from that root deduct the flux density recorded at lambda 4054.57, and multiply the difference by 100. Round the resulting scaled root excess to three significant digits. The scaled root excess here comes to -550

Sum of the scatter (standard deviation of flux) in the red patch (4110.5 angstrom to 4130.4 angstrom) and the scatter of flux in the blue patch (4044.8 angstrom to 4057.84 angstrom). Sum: 2.4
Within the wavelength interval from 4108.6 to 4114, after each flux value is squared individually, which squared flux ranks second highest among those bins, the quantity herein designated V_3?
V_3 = 83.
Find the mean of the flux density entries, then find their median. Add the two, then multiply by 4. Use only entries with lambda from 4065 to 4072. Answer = 50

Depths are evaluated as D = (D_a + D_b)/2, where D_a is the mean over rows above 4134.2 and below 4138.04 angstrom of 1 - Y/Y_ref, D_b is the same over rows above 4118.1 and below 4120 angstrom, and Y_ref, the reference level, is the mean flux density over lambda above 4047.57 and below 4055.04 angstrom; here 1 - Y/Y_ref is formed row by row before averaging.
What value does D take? -0.12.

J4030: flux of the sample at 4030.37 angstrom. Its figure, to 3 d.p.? 4.252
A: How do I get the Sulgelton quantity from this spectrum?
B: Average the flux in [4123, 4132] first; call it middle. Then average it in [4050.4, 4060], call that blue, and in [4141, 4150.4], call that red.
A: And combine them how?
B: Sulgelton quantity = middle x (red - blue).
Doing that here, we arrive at -6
